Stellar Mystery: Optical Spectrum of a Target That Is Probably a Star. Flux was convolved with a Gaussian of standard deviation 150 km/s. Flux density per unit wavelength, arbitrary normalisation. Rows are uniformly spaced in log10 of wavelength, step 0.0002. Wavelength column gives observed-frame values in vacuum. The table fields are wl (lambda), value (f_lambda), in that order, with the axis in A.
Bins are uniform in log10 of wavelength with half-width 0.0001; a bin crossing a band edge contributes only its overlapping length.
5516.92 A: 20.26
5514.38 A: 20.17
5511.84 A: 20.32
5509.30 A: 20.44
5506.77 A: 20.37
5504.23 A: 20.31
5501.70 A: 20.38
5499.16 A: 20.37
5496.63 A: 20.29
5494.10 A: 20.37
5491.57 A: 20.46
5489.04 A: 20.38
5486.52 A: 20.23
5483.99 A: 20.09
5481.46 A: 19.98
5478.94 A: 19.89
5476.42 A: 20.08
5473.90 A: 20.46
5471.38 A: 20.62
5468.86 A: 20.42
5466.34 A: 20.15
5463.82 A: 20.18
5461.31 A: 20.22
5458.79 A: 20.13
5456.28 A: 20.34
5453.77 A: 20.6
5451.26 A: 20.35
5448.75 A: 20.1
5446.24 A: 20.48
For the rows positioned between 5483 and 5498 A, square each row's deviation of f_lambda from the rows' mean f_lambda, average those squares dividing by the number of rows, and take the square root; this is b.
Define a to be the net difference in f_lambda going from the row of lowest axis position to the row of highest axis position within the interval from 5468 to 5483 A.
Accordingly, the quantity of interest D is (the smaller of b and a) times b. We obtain -0.05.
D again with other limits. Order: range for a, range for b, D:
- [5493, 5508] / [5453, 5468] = 0.00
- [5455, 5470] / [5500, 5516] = 0.01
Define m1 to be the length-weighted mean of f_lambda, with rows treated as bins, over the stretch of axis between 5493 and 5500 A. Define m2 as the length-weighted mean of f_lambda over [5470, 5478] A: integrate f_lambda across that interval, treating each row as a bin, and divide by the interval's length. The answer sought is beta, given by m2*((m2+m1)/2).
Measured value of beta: 415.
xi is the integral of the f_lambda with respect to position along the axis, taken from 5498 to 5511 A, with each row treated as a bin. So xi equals 265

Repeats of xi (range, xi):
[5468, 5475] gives 144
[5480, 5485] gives 100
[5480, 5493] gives 263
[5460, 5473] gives 264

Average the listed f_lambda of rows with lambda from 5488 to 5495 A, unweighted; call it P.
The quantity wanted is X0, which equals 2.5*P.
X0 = 51.0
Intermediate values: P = 20.4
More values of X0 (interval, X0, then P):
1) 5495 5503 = 50.9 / 20.3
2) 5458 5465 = 50.4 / 20.2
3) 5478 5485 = 50.0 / 20.0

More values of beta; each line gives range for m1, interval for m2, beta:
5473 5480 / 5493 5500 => 412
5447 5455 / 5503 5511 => 415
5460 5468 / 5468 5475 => 417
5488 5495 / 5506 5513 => 416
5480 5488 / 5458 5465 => 406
